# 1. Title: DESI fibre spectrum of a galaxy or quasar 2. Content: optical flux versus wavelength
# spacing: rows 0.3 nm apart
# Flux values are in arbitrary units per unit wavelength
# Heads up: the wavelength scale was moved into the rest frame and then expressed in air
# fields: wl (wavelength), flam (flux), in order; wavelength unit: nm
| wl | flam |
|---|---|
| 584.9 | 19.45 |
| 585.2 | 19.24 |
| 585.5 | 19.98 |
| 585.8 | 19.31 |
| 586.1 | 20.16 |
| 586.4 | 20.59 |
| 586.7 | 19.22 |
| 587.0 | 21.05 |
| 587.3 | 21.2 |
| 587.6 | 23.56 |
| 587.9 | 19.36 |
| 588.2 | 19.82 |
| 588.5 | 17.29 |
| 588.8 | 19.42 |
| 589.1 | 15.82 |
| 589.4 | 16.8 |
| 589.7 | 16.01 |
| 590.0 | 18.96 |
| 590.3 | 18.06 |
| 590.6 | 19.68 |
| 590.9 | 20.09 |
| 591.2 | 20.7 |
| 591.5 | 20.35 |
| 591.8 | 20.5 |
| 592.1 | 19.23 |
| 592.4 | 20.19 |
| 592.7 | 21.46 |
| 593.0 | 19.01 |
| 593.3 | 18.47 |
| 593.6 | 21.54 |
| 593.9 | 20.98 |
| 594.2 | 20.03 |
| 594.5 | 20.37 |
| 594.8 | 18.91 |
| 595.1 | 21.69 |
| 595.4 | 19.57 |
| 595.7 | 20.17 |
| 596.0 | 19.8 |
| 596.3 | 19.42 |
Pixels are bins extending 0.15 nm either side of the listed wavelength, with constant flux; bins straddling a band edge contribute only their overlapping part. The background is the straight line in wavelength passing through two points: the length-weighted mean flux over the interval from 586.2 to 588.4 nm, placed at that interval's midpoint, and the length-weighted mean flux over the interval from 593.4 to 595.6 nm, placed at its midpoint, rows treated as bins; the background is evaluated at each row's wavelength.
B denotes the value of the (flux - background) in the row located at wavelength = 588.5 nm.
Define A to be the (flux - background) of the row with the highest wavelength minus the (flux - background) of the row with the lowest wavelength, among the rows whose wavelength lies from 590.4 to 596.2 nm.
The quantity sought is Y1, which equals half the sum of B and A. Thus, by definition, -1.5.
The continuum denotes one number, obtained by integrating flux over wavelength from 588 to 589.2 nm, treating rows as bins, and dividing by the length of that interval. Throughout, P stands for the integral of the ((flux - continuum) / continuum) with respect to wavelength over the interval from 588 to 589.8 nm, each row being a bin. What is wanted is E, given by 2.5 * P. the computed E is -0.15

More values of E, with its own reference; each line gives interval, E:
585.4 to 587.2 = 0.46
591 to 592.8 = 0.53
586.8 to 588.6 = 0.54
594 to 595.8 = 0.47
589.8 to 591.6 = 0.32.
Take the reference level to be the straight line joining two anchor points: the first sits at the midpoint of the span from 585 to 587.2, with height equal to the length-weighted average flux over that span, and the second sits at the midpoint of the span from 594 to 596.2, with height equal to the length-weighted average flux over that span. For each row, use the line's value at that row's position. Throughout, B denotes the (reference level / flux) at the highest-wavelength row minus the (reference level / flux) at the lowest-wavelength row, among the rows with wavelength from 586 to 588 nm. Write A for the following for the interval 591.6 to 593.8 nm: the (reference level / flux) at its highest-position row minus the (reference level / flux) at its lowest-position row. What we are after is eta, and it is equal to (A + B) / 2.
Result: 0.00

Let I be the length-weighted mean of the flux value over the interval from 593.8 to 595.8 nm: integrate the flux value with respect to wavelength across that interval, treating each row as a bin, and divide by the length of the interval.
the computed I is 20.2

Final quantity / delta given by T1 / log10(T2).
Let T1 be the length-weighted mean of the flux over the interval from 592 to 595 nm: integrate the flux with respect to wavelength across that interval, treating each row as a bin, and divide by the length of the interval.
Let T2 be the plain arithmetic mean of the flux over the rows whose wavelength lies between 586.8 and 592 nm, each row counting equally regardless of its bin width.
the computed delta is 15.59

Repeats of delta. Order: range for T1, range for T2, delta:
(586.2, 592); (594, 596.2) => 14.89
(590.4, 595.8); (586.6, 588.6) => 15.43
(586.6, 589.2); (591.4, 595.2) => 15.10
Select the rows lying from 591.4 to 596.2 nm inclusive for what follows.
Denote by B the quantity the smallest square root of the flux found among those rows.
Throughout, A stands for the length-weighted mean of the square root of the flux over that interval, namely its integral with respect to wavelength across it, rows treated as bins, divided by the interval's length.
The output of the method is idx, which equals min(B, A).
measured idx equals 4.3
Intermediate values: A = 4.49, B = 4.3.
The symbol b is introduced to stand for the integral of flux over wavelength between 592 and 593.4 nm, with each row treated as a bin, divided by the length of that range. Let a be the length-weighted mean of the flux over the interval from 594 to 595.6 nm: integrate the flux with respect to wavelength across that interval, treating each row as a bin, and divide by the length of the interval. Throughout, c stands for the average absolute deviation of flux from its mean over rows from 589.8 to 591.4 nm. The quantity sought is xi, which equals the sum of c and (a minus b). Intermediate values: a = 20.1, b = 19.7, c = 0.79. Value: 1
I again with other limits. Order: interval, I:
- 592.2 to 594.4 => 20.2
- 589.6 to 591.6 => 19.2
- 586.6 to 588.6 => 20.3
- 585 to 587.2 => 20.0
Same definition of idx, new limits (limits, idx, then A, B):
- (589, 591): 4.0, 4.23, 4.0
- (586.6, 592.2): 4.0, 4.39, 4.0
